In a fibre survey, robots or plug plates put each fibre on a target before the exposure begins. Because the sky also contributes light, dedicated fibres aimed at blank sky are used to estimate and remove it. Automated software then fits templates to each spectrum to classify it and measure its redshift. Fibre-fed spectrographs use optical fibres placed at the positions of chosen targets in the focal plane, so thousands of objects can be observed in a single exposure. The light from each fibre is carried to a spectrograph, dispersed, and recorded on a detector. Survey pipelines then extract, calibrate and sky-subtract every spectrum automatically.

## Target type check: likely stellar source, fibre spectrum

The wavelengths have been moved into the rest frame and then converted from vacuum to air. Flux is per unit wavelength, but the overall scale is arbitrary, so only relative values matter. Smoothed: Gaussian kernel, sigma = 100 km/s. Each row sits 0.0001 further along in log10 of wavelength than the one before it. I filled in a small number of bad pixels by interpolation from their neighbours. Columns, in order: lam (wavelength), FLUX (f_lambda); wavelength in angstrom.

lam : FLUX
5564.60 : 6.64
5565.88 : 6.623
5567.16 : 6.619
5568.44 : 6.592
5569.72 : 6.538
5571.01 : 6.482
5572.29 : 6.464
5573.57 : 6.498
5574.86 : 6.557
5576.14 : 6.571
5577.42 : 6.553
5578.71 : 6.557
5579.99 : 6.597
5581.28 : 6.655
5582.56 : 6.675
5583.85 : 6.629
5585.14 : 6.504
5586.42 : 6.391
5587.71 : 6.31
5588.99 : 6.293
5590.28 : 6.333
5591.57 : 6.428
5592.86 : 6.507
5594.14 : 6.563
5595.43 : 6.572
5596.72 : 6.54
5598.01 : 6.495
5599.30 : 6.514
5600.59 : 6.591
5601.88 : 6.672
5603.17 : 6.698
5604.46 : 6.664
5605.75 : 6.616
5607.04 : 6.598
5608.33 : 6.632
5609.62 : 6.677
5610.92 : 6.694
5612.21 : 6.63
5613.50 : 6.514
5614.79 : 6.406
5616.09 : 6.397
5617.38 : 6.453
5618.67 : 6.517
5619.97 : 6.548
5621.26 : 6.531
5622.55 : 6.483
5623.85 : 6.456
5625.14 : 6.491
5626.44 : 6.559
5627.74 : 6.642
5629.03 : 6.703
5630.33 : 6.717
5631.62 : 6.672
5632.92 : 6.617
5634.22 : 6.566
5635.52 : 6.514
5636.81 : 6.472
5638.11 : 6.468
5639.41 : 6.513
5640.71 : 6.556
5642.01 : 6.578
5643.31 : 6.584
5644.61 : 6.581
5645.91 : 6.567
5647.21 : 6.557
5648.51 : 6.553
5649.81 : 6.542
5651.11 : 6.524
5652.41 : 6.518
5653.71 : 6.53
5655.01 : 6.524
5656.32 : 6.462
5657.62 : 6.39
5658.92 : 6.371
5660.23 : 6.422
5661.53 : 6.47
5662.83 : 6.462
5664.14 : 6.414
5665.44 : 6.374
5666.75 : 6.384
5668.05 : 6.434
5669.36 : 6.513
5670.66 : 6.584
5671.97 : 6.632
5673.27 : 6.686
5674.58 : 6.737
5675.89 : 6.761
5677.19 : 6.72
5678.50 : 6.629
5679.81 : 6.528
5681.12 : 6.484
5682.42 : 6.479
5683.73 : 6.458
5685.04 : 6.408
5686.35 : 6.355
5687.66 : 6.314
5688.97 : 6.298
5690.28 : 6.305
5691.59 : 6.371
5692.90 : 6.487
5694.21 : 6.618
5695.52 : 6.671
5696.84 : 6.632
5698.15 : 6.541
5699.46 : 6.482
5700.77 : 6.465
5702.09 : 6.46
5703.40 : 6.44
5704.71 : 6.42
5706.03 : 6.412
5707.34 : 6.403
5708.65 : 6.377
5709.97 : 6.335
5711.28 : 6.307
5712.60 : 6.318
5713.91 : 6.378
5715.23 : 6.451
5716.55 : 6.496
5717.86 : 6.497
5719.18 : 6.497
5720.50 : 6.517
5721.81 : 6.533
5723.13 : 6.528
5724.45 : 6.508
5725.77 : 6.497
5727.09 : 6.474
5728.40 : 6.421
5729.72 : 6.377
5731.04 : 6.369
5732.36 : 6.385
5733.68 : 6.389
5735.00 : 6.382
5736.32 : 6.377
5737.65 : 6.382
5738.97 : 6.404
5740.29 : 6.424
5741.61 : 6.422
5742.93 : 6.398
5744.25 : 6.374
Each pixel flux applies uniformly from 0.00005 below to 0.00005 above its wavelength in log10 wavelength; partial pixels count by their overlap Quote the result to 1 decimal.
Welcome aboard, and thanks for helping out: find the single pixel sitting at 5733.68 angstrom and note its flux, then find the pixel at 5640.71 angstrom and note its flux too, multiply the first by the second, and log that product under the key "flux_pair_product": 41.9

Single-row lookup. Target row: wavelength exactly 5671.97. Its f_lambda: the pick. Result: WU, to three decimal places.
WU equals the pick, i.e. 6.632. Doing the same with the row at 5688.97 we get 6.298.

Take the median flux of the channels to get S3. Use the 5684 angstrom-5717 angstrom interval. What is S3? 6.41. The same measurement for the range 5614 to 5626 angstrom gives 6.48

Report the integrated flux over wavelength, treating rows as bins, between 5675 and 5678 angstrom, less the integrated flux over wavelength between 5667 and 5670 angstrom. 1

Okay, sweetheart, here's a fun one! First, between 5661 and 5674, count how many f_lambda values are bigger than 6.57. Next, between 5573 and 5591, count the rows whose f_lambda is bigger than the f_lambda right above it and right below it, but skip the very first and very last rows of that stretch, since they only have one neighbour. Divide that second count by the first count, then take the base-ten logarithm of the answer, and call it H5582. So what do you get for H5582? -0.2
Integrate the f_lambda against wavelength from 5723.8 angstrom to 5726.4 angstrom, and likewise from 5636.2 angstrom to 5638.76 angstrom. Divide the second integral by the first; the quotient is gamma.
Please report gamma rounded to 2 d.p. 0.98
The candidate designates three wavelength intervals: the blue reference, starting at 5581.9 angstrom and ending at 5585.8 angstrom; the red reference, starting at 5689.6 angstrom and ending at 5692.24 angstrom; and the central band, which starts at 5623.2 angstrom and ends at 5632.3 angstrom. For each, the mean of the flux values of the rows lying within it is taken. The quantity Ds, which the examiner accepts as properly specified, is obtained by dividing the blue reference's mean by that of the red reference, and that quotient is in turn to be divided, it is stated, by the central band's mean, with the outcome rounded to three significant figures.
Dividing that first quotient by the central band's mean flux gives 0.158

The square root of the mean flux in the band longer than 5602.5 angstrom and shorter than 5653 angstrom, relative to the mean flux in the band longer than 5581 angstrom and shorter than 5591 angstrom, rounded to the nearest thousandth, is 0.396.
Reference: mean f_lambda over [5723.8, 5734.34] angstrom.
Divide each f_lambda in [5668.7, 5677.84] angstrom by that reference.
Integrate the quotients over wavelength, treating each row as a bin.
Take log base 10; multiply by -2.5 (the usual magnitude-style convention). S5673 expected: -2.44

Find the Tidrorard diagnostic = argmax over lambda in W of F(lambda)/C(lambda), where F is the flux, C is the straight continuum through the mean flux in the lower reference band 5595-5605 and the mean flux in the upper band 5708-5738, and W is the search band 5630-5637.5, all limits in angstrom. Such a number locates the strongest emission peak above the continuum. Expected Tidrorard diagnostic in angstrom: 5630.33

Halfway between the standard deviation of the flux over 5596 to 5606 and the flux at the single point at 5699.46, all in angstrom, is 3.28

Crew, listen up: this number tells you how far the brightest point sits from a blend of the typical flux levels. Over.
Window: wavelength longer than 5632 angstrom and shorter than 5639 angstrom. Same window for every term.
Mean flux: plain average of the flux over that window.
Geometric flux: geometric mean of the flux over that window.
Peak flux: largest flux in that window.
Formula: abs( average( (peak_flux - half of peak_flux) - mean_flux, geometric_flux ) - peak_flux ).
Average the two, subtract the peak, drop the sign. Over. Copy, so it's 4.963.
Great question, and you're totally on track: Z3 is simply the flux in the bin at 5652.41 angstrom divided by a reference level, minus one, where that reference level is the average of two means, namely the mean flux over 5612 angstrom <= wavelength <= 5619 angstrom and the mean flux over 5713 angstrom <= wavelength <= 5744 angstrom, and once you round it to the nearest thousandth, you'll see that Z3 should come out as 0.009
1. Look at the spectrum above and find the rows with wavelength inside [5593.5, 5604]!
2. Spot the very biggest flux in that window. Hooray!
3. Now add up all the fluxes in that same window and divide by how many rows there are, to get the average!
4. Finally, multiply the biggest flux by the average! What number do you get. 44.1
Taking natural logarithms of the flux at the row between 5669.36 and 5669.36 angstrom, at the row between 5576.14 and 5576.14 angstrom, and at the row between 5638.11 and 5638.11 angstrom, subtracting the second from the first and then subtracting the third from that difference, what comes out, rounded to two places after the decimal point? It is -1.88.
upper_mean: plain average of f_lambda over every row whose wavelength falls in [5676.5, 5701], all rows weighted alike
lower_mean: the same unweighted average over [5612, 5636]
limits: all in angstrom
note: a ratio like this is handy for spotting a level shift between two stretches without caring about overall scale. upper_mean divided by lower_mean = 0.991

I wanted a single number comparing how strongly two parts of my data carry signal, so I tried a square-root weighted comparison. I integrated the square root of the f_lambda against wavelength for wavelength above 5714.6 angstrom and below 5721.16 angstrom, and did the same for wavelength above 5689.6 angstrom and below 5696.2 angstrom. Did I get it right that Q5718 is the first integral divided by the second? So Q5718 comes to 1.00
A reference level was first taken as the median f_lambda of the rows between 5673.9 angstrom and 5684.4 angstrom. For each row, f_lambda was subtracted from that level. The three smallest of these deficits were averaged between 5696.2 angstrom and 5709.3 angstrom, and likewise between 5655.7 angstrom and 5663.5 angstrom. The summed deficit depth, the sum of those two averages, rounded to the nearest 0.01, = 0.14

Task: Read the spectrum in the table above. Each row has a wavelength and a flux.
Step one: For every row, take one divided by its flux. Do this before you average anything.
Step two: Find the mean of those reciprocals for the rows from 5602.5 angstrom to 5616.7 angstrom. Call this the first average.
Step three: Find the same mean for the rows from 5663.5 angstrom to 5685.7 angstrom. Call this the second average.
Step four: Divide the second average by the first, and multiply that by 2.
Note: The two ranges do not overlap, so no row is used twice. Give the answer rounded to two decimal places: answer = 2.02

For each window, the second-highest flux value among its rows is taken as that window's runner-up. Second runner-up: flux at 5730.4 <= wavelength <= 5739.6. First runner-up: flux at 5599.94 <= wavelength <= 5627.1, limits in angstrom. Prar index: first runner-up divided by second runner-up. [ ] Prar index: 1.05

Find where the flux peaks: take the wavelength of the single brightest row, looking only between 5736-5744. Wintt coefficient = 5740.29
